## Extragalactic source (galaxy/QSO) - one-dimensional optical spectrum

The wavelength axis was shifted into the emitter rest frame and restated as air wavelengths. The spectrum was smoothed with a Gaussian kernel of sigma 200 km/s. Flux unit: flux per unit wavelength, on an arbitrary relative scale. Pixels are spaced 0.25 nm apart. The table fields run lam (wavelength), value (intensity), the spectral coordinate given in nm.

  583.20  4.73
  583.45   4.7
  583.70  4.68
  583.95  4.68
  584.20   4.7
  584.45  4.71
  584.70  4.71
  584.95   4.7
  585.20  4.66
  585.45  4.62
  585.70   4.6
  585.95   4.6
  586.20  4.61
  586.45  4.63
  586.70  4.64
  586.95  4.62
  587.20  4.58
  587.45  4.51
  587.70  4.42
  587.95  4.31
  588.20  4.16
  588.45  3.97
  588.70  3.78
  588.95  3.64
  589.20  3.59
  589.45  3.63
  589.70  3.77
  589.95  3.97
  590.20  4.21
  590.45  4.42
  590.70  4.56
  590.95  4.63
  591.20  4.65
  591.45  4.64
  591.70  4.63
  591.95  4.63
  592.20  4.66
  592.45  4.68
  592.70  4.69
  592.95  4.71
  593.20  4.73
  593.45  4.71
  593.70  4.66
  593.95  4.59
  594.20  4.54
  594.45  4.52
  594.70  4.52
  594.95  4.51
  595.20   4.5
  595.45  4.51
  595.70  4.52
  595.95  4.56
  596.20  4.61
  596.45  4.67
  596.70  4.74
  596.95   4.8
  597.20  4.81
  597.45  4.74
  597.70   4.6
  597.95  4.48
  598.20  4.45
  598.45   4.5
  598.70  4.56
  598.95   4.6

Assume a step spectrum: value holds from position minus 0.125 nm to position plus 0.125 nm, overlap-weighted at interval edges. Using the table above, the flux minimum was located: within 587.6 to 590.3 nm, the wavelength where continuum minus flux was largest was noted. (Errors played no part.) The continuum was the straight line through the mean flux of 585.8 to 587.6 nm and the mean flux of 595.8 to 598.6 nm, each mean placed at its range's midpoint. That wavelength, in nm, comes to 589.20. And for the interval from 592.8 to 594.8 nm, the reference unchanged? 594.70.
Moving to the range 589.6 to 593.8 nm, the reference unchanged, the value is 589.70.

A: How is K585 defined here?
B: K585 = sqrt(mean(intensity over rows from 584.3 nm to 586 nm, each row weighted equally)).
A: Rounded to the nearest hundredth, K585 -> 2.16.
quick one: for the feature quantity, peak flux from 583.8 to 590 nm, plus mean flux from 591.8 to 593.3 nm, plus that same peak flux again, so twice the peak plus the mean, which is 14.10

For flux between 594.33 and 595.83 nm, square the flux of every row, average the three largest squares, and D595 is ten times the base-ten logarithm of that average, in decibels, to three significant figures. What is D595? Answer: 13.1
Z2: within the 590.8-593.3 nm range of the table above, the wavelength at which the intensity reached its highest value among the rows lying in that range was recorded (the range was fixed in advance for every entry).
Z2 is 593.20 nm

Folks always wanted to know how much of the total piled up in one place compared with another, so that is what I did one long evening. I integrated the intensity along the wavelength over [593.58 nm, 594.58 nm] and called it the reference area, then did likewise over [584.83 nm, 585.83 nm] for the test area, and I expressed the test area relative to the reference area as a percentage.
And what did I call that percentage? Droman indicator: 101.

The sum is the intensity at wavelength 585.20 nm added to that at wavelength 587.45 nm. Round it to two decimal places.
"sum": 9.17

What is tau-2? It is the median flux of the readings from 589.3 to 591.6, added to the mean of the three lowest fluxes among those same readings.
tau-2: 8.21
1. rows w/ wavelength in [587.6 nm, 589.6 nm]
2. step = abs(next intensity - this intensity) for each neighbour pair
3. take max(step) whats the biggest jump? 0.190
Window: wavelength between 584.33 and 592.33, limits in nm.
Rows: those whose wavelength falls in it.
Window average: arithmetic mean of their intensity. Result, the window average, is 4.39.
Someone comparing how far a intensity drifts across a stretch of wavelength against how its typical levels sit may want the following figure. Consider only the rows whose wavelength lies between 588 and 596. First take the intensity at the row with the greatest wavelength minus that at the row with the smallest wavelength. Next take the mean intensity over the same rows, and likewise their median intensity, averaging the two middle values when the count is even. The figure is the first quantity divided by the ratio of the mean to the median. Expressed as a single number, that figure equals 0.41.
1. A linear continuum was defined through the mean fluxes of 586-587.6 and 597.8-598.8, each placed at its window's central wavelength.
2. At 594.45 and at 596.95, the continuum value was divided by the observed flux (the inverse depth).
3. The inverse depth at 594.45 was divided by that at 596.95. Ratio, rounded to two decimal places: 1.07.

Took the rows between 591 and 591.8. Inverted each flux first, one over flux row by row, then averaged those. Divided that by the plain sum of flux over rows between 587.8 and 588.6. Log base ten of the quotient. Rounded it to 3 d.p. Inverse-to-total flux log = -1.761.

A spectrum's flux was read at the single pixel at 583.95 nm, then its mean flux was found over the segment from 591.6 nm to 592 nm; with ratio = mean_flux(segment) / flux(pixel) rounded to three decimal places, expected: 0.989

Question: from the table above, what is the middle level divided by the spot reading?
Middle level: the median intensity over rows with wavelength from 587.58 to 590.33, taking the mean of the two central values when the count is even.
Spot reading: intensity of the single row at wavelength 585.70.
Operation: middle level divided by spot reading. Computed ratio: 0.86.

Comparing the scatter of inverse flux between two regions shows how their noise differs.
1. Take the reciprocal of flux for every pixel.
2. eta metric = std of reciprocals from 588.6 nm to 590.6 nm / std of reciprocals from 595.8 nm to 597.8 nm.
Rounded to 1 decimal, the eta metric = 4.4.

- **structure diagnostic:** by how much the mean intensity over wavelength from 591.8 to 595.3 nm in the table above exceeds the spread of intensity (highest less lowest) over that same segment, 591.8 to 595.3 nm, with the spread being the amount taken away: 4.39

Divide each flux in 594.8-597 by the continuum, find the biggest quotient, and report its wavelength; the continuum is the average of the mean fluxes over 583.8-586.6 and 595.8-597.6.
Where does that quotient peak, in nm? 596.95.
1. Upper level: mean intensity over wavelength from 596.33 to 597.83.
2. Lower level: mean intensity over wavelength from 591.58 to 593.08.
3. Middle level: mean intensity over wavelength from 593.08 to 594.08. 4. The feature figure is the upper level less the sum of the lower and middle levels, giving -4.61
